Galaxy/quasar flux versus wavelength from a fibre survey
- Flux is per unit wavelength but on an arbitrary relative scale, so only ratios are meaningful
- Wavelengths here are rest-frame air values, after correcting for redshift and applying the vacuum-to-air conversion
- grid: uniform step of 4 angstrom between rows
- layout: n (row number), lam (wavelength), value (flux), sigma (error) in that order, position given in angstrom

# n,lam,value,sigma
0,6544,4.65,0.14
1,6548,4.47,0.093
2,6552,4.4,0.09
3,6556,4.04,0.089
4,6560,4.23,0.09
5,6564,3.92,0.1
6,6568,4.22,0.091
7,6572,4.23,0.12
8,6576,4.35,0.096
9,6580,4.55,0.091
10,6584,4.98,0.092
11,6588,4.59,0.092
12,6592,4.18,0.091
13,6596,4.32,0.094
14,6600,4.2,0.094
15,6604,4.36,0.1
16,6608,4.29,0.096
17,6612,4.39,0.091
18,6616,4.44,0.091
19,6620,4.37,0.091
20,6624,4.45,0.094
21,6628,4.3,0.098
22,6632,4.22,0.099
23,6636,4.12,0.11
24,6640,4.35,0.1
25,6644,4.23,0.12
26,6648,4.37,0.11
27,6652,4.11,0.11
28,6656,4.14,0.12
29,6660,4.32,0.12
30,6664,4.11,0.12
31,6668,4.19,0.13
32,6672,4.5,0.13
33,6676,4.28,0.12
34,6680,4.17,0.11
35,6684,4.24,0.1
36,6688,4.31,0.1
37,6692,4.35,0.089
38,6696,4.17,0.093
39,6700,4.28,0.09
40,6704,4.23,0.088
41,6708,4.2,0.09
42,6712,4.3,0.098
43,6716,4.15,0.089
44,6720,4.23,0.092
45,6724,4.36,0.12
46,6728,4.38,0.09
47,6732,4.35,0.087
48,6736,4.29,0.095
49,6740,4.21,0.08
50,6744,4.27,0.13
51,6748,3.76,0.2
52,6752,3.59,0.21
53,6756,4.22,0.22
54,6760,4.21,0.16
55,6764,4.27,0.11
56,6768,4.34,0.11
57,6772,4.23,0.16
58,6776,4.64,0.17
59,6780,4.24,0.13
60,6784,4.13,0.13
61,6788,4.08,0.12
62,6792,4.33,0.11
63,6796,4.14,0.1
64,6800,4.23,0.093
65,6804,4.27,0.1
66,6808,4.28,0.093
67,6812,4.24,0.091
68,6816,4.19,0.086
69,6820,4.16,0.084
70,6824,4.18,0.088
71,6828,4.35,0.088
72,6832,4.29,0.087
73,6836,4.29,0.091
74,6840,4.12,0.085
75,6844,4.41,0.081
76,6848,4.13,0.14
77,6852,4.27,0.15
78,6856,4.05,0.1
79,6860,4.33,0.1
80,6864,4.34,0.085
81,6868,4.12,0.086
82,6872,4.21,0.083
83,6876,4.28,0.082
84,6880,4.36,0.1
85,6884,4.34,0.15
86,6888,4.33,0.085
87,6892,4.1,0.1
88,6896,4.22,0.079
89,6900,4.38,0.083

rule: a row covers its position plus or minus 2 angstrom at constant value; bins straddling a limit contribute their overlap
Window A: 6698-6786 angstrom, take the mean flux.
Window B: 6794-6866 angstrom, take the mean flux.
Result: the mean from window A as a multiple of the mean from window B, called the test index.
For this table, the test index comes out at 1.00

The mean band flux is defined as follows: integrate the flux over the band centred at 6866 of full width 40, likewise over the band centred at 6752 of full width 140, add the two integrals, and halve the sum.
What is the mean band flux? 381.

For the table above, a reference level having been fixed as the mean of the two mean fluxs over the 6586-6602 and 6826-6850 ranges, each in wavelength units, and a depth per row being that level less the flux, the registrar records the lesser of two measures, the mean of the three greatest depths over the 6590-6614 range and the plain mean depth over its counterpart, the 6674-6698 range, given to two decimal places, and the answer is 0.04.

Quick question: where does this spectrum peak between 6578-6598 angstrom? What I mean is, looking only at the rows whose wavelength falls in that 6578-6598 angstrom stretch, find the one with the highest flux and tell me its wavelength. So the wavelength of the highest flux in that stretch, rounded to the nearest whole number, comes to 6584 angstrom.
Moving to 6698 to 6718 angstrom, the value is 6712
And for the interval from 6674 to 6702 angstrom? 6692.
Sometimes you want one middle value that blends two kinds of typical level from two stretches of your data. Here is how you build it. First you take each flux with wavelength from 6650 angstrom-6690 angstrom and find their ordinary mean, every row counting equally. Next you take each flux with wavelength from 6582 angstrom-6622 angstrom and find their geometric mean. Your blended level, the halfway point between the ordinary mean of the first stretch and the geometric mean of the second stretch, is 4.32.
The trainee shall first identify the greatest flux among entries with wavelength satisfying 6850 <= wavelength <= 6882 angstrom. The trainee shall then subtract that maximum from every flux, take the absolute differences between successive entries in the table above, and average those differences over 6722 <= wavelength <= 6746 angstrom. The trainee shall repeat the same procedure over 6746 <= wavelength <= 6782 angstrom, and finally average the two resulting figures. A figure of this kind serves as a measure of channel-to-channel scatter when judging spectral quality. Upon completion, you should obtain 0.14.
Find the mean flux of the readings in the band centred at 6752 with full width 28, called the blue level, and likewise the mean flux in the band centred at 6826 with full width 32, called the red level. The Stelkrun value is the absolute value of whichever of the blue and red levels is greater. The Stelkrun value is 4.23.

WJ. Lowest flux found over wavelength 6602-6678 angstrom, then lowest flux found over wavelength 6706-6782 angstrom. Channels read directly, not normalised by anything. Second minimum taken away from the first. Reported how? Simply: 0.5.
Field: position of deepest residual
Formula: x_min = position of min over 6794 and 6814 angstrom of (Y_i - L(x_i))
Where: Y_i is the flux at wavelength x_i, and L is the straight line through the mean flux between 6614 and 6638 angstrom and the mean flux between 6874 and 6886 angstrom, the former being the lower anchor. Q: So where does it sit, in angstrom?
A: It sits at 6796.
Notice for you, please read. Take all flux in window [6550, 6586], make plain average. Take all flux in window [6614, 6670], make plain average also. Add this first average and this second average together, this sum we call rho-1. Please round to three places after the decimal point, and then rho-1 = 8.590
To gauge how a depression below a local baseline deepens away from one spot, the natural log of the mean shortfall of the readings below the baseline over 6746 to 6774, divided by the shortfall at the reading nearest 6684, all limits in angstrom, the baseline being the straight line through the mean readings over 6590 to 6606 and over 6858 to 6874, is 2.1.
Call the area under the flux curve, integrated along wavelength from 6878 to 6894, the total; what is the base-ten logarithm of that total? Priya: 1.84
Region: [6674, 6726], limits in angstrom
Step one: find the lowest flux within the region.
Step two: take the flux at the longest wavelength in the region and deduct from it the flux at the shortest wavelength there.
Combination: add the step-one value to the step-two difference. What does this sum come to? 4.23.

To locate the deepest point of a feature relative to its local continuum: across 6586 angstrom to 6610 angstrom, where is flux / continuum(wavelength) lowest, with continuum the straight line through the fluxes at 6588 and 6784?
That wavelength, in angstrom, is 6592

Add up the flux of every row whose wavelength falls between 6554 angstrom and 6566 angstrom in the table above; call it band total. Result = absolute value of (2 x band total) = 24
